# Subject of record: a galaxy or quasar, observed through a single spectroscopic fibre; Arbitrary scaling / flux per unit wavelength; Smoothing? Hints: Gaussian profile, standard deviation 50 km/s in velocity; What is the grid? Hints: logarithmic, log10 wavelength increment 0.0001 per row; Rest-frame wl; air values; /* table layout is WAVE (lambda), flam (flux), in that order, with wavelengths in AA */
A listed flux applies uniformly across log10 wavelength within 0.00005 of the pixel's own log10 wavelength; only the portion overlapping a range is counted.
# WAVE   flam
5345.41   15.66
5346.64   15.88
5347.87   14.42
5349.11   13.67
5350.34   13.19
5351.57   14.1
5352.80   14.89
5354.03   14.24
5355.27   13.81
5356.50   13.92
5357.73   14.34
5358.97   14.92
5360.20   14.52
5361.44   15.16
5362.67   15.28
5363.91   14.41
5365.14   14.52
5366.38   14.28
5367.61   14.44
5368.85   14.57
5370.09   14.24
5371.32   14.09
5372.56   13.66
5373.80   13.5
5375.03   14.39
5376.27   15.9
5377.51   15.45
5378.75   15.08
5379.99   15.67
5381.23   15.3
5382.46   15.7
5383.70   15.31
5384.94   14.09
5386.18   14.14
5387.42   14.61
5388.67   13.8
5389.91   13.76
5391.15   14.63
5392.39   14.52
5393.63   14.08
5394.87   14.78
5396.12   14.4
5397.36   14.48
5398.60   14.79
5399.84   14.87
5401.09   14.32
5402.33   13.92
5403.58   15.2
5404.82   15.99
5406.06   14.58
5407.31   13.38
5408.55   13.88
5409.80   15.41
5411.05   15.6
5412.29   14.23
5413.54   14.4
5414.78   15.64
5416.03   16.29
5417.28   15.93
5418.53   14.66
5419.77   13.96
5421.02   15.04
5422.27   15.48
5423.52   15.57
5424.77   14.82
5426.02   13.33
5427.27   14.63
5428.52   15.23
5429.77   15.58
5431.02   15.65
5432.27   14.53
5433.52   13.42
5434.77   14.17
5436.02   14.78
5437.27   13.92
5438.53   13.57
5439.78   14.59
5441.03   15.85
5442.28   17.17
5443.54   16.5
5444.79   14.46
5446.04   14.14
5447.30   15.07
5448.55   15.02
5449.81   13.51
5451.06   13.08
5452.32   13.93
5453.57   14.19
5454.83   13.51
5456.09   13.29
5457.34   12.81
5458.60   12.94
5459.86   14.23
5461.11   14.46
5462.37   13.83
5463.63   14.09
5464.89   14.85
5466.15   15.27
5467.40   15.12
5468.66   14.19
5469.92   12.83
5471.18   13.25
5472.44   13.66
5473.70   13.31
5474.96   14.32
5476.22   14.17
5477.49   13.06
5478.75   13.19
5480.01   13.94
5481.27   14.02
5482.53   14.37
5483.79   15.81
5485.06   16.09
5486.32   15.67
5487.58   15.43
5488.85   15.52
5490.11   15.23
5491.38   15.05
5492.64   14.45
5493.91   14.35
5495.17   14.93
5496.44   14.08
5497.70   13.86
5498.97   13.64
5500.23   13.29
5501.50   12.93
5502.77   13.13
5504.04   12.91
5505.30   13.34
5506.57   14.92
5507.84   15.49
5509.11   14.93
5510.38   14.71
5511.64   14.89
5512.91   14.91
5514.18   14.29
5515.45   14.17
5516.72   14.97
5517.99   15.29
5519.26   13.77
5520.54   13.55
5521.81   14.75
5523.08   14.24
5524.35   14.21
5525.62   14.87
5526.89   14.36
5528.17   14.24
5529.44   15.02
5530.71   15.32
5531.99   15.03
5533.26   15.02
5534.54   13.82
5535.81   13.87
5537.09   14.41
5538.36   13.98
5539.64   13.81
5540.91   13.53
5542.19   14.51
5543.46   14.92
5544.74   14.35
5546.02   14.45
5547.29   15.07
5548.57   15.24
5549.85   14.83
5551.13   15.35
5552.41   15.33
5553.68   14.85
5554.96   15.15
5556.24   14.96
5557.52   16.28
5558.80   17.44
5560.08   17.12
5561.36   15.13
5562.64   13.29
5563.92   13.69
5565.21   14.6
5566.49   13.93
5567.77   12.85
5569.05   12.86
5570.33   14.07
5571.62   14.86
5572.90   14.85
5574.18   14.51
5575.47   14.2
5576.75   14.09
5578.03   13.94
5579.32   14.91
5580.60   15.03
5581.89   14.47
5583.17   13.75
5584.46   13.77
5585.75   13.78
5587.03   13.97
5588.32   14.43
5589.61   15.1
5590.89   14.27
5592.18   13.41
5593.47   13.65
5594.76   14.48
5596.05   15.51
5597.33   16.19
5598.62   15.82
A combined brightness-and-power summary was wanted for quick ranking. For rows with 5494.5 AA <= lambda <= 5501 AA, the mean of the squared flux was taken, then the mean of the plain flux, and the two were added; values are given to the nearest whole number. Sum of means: 209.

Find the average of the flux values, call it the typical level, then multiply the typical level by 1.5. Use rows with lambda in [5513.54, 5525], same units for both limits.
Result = 21.5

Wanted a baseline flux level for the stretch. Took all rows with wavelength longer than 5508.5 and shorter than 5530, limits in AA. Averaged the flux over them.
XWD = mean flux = 14.5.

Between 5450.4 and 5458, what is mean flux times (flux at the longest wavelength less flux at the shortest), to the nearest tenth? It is -3.6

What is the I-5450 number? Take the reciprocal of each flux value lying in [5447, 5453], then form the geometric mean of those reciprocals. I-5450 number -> 0.0709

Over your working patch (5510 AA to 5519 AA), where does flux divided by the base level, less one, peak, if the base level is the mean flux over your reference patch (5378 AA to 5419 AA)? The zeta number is 5517.99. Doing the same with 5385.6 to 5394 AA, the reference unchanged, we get 5391.15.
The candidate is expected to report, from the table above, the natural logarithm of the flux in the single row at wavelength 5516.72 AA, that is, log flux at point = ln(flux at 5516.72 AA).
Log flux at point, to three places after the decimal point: 2.706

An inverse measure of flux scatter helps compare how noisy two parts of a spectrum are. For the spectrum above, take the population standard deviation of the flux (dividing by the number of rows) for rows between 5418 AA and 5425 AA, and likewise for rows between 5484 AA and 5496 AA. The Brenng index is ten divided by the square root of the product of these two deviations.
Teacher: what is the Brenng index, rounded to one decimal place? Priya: 18.7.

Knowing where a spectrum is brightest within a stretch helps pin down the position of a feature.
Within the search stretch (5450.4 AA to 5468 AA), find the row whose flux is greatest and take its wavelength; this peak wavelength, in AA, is 5466.15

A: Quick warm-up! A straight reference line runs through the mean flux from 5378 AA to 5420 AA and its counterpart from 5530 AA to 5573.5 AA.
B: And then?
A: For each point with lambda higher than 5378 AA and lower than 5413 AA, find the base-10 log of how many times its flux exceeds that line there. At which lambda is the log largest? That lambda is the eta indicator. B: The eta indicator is 5404.82 AA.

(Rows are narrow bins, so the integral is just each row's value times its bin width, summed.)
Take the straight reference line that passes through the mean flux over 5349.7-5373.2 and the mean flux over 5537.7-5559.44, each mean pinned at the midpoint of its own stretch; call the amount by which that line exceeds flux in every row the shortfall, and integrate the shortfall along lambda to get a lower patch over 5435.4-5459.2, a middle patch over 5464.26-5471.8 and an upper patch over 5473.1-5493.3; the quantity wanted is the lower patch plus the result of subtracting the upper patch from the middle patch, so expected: 7.5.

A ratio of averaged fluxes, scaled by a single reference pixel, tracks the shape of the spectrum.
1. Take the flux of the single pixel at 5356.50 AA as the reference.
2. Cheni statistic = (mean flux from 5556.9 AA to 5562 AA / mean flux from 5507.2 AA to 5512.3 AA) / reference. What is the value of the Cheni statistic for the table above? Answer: 0.079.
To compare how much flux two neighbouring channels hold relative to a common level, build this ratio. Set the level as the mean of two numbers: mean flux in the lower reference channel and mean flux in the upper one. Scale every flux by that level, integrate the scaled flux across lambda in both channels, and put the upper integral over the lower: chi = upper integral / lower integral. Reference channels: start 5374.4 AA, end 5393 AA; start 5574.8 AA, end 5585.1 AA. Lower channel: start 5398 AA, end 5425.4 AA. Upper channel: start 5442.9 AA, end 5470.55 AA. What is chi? 0.96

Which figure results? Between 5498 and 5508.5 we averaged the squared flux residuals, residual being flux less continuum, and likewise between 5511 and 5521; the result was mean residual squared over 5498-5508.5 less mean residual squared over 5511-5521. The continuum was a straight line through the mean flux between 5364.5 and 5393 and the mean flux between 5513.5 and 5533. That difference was 1.2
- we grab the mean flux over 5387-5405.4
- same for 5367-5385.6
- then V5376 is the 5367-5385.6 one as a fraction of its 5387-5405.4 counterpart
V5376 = 1.015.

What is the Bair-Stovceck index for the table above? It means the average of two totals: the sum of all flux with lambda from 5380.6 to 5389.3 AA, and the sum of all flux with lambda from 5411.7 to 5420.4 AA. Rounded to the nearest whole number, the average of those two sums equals 104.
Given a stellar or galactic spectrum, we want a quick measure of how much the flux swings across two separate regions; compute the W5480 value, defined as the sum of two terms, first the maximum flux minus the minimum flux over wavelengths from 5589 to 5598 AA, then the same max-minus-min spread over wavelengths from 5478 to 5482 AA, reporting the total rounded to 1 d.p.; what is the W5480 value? 3.6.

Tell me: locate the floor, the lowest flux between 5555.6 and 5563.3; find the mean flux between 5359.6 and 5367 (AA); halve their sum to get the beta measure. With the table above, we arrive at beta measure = 14.0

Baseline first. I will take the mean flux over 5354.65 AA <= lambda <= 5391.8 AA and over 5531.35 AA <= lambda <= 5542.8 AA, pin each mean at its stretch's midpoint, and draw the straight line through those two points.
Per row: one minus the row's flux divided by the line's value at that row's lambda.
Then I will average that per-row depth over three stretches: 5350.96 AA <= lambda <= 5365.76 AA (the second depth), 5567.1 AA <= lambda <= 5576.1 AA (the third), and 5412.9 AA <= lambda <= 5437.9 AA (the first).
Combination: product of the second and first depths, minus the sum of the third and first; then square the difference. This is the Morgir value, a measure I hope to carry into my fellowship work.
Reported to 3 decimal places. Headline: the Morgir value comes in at 0.000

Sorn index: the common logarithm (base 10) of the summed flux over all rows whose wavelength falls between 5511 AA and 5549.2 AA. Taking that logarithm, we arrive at 2.6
